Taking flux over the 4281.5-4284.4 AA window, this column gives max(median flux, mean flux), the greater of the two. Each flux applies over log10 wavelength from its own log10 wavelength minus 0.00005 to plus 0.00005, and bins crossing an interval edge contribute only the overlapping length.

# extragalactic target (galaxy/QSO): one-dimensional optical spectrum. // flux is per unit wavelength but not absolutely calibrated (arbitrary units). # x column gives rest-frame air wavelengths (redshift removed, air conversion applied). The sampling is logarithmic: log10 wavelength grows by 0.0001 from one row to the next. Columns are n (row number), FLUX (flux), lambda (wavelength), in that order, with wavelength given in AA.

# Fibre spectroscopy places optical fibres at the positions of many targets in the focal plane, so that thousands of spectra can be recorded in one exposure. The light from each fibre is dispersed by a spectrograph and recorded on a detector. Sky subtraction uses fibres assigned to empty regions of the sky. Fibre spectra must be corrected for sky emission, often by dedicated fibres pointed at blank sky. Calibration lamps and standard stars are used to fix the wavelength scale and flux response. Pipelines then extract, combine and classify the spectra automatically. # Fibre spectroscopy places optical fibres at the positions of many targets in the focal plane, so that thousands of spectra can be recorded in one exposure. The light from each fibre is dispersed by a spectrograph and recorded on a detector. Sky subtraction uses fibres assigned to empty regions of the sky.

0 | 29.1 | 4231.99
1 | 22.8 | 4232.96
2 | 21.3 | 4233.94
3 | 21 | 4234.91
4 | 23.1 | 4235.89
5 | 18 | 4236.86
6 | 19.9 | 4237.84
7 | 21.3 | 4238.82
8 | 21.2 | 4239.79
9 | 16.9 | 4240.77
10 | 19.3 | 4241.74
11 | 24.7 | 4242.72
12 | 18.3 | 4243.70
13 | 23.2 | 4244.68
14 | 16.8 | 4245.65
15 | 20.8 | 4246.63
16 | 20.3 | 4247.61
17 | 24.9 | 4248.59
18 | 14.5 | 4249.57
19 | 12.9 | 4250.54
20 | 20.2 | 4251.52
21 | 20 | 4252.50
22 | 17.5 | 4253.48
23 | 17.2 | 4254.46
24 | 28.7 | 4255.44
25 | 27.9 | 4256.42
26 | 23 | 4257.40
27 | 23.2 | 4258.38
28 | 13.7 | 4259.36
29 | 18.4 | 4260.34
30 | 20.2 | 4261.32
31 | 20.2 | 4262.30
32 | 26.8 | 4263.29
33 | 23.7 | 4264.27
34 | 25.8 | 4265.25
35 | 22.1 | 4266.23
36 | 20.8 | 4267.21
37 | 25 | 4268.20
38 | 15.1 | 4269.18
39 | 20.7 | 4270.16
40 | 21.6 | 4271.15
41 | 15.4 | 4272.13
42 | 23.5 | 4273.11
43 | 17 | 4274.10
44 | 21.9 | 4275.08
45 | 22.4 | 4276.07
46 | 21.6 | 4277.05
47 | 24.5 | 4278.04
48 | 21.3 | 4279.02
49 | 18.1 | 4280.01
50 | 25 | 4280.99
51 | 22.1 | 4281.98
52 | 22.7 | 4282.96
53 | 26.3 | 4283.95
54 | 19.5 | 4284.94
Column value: 23.7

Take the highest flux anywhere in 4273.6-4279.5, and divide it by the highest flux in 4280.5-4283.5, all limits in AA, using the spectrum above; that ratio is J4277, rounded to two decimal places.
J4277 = 0.98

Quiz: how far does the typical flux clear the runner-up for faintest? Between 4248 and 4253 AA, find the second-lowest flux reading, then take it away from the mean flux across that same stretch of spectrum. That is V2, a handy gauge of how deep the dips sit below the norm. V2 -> 4.0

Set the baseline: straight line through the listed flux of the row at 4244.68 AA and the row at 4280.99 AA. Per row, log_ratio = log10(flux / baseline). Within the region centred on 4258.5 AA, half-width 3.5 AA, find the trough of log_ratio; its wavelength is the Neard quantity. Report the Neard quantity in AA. 4259.36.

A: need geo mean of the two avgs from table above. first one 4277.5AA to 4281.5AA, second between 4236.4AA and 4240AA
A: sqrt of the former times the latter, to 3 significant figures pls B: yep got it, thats 21.1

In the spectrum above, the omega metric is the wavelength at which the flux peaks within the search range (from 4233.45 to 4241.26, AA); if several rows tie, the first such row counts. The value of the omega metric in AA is 4235.89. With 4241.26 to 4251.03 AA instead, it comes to 4248.59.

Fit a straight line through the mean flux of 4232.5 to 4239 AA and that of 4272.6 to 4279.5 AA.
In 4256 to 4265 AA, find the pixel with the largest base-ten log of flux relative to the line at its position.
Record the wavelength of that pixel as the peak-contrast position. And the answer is 4256.42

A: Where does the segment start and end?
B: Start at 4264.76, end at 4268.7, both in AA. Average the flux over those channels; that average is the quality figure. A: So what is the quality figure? 23.4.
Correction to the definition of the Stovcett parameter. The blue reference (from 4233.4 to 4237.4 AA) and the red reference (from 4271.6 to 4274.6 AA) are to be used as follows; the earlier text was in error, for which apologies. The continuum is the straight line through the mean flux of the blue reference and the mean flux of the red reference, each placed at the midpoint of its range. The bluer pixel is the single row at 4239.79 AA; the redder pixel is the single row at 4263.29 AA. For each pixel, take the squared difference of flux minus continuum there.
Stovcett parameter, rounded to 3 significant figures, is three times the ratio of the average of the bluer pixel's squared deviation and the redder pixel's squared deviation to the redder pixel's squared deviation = 1.51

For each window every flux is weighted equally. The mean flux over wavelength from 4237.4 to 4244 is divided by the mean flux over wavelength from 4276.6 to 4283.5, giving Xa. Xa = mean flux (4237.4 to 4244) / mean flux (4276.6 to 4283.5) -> 0.91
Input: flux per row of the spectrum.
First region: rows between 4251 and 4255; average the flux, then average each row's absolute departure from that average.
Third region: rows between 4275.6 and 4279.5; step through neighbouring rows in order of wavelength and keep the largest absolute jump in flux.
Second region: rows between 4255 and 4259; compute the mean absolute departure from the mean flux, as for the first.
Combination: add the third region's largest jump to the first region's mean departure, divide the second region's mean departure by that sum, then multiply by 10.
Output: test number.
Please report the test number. 5.7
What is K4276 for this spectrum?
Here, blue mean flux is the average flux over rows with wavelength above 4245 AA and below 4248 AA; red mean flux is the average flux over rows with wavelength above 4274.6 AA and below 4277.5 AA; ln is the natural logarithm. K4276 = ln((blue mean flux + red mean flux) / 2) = 3.03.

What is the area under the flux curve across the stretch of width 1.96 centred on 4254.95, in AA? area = 45.0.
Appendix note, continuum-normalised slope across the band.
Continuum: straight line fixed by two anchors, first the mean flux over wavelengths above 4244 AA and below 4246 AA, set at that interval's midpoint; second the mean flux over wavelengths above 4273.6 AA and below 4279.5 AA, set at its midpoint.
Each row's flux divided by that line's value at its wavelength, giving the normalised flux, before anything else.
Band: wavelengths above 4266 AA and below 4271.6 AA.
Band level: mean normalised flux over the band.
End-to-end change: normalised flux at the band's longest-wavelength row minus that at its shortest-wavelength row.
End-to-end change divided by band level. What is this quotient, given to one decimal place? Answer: 0.0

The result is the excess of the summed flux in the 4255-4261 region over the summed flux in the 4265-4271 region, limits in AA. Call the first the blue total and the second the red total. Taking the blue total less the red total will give 5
